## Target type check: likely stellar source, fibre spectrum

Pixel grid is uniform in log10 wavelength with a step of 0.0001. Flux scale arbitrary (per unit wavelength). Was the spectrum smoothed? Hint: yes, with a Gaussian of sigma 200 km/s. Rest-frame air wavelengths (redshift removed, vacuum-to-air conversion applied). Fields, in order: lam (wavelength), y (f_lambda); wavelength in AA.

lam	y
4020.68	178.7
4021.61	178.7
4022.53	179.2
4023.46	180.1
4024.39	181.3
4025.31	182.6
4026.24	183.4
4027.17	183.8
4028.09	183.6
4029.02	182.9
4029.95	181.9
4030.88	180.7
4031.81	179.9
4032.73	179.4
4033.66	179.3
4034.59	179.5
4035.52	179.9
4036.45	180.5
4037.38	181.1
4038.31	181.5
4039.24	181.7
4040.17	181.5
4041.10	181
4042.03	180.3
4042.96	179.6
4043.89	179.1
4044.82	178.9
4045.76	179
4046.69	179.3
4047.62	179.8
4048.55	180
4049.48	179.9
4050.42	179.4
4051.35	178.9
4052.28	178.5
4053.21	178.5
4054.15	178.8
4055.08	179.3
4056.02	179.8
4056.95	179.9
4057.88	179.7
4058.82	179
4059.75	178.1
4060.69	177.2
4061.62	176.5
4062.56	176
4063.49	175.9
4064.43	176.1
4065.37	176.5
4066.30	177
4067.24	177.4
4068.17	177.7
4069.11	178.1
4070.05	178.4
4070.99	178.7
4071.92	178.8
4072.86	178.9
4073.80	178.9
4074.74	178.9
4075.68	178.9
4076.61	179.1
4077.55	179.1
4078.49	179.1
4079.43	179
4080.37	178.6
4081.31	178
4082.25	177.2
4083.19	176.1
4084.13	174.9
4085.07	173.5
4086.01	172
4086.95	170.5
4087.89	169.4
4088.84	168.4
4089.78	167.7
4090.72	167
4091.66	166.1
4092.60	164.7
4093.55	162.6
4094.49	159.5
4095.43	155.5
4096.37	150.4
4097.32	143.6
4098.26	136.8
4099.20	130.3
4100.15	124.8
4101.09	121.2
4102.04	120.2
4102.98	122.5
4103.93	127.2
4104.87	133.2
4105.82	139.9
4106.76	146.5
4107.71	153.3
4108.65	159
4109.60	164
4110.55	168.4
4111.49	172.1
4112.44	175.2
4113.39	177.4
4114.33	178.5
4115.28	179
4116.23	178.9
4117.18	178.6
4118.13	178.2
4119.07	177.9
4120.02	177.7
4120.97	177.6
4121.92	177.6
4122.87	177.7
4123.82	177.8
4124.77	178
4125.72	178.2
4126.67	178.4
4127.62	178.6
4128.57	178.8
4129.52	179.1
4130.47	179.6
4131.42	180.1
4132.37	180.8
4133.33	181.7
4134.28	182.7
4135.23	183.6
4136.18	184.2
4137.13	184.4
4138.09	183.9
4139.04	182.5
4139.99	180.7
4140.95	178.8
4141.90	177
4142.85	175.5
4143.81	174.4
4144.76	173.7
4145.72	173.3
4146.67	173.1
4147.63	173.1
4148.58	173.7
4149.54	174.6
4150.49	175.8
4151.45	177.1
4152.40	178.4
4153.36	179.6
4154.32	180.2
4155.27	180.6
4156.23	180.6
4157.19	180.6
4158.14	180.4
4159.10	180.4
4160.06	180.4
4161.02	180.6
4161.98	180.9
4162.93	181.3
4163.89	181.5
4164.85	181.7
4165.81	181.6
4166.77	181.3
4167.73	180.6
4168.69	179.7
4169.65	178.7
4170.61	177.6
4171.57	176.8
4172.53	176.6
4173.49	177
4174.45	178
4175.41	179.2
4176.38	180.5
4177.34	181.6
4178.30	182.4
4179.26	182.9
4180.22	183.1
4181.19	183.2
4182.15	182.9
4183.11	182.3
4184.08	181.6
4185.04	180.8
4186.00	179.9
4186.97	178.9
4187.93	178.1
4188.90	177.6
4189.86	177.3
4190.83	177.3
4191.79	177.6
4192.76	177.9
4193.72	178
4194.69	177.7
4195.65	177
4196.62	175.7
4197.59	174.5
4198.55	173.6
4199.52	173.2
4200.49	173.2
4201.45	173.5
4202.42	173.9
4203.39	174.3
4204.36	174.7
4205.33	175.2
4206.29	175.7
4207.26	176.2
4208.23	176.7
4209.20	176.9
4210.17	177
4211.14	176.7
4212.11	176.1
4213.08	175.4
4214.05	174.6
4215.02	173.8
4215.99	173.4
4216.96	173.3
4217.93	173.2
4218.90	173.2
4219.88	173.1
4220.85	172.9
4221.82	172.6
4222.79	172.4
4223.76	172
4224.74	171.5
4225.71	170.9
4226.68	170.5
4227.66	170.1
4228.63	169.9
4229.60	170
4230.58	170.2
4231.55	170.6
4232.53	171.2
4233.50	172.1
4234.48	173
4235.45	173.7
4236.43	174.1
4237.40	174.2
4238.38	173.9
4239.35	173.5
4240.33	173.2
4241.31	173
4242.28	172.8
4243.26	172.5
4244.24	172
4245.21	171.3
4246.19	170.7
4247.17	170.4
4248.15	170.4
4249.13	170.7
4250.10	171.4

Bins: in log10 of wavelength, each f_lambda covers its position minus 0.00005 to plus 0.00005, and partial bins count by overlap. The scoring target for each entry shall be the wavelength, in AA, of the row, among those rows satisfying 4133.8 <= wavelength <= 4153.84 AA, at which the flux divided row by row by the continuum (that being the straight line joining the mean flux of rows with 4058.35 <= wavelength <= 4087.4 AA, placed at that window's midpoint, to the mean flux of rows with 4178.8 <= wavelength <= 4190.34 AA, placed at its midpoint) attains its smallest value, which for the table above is 4147.63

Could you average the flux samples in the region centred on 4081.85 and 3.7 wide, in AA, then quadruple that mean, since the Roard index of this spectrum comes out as 710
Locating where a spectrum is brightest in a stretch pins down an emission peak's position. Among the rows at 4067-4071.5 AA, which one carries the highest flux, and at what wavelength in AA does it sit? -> 4070.99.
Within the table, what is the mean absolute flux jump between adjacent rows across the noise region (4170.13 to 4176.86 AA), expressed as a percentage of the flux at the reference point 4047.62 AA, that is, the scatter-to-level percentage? 0.45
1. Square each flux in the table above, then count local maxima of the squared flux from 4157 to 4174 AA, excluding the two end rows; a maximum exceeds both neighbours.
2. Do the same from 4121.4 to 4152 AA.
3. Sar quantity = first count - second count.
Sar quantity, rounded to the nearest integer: 0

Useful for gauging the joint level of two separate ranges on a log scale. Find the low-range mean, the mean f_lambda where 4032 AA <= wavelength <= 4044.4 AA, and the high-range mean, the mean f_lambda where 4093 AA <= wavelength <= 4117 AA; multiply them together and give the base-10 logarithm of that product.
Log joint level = 4.44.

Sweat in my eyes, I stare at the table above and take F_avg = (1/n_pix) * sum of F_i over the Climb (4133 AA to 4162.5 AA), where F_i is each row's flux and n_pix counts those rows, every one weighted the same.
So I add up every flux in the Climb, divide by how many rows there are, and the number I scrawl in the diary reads 179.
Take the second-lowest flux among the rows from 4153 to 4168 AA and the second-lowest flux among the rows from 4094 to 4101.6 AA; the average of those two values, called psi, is 152.5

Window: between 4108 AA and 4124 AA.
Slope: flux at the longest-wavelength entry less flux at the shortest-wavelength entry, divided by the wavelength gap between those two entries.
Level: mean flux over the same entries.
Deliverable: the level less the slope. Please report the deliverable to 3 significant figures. 174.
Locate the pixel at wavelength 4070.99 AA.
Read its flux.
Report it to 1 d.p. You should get 178.7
